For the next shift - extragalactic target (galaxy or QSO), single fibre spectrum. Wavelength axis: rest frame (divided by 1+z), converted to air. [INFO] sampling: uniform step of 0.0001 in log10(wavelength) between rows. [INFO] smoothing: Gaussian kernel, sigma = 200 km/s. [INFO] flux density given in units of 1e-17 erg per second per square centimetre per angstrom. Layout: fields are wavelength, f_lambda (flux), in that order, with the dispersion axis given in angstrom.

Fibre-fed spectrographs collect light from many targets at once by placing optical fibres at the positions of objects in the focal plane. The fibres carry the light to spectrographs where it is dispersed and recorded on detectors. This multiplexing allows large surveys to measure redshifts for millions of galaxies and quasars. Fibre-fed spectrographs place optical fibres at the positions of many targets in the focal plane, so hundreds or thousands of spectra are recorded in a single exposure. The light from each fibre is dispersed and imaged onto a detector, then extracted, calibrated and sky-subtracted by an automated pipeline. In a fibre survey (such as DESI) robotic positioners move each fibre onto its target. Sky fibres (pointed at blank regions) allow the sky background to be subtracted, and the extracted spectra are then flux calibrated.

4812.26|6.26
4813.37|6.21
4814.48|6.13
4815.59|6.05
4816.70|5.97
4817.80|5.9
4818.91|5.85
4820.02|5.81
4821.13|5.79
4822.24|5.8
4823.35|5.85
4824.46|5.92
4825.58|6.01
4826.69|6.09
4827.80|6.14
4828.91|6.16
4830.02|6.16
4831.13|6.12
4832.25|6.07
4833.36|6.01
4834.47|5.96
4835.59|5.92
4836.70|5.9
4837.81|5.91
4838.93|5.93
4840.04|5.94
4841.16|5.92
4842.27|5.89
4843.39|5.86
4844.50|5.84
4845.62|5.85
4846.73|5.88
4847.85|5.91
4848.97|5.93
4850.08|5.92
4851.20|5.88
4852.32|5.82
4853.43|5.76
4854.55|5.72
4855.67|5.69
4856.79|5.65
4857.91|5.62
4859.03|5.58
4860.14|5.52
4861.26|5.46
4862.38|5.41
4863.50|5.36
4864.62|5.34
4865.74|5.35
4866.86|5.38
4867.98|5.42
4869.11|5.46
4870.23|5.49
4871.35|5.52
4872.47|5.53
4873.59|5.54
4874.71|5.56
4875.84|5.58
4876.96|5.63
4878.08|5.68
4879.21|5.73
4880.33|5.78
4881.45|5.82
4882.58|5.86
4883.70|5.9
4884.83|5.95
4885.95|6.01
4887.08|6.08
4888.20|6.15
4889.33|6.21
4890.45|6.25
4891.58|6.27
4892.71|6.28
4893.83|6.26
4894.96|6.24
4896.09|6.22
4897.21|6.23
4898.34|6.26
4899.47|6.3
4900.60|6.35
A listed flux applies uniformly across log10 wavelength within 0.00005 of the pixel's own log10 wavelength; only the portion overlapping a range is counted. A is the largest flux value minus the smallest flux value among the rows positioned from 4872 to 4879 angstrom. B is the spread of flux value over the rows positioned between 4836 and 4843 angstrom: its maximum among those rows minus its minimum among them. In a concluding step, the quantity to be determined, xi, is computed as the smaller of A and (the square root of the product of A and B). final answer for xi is 0.09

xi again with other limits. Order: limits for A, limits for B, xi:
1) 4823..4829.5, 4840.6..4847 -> 0.16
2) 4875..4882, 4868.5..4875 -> 0.15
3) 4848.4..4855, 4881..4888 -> 0.21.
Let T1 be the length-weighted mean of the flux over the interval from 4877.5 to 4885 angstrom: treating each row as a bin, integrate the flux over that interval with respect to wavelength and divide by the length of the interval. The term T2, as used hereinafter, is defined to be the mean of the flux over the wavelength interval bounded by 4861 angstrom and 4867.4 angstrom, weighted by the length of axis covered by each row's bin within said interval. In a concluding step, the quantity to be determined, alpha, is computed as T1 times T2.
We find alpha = 31.2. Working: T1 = 5.807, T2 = 5.4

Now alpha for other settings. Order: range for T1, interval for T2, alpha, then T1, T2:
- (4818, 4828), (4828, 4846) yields 35.3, 5.906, 6.0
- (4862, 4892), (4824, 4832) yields 34.7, 5.712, 6.1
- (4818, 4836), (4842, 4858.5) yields 34.7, 5.975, 5.8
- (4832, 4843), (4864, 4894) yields 34.3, 5.940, 5.8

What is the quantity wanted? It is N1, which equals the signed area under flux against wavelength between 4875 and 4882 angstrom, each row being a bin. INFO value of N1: 39.9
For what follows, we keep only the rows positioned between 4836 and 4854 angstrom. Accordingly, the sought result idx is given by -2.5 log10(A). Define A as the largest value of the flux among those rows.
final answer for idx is -1.934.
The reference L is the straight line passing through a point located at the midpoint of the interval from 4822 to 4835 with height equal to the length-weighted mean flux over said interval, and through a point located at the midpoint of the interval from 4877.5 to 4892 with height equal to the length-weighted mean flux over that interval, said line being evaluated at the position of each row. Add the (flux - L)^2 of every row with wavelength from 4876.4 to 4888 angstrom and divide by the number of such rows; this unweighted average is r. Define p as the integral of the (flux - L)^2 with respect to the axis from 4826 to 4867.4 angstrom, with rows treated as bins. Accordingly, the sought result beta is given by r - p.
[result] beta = -3.84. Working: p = 3.9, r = 0.04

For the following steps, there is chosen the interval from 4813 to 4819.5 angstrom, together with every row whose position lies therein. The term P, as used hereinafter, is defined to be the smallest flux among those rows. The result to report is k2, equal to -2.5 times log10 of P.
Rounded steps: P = 5.85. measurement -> -1.92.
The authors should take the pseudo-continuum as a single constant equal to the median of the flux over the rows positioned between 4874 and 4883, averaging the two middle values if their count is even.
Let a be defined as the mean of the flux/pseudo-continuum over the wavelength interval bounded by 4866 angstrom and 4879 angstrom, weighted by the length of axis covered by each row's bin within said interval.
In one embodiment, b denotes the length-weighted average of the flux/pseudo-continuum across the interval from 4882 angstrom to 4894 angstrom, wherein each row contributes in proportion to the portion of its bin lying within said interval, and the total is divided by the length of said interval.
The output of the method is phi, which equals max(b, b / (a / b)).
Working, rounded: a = 0.97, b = 1.070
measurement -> 1.18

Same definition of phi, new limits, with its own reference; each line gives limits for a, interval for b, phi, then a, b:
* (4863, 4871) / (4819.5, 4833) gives 1.17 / 0.95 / 1.050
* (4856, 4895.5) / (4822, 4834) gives 1.11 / 1.01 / 1.058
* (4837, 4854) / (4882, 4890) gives 1.08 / 1.03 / 1.056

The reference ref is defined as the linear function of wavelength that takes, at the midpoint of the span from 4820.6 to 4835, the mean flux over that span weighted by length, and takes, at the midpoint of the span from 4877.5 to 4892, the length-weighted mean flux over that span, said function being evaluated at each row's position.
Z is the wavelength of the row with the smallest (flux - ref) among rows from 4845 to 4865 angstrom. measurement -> 4864.62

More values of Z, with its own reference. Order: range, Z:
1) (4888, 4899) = 4888.20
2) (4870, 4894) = 4870.23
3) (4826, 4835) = 4834.47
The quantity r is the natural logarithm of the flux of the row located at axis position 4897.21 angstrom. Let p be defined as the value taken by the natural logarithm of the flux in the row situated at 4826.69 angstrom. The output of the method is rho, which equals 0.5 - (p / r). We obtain -0.49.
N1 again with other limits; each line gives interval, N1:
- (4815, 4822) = 41.3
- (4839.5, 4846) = 38.2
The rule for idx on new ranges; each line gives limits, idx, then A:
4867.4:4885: -1.936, 5.95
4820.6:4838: -1.974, 6.16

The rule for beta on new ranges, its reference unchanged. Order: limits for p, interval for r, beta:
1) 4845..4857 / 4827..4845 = -0.48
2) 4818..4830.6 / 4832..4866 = -0.24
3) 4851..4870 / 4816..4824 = -4.30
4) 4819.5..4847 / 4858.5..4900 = -0.35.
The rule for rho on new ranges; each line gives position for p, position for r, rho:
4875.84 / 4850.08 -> -0.47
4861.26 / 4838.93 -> -0.45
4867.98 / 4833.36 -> -0.44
